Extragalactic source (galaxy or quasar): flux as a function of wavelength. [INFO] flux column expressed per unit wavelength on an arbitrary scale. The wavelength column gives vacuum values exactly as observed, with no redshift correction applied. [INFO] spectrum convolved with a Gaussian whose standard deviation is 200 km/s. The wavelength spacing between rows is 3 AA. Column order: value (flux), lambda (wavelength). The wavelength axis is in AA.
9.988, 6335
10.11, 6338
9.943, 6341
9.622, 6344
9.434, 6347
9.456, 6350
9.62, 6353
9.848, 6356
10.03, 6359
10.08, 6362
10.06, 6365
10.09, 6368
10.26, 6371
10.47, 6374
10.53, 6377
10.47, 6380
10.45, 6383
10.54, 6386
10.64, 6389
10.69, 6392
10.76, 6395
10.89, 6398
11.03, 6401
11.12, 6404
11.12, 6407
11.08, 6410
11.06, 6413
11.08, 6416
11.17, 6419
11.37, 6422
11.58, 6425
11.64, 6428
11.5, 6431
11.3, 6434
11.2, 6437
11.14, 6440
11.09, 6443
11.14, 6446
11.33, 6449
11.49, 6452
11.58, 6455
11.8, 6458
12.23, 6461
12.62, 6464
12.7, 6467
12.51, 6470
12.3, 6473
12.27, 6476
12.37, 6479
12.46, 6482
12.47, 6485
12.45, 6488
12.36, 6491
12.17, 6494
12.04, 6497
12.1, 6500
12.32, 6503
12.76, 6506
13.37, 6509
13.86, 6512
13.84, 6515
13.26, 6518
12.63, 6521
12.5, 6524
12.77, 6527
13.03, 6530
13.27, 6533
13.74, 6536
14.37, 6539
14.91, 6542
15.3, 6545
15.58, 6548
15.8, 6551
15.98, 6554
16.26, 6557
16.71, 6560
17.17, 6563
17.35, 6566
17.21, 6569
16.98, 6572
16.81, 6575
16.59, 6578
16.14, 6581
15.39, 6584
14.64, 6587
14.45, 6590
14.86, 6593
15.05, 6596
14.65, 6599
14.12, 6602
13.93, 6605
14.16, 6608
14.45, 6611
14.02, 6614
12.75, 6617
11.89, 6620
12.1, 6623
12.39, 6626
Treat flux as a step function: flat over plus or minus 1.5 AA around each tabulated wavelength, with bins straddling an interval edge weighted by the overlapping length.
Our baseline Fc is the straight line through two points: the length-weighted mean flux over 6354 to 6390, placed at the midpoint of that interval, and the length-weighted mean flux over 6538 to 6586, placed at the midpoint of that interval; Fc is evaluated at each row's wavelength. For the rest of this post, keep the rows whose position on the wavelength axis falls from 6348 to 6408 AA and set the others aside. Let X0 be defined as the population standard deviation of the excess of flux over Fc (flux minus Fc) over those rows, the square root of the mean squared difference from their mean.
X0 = 0.13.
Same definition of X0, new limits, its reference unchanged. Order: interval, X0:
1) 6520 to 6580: 1.17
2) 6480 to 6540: 0.49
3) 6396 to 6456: 0.45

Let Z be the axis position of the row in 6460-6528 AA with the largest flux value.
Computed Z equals 6512 AA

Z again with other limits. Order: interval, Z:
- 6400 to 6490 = 6467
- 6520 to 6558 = 6557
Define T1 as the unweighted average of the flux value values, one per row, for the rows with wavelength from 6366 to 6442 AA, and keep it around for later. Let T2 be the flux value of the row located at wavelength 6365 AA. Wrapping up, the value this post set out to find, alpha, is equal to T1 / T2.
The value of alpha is 1.1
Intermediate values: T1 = 10.9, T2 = 10.06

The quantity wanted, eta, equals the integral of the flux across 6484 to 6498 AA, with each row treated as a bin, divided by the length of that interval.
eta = 12.3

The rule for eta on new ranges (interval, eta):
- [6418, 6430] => 11.5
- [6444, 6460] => 11.5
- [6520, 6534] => 12.8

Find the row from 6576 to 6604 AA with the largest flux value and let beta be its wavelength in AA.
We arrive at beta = 6578 AA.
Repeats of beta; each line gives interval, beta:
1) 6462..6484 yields 6467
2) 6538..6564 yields 6563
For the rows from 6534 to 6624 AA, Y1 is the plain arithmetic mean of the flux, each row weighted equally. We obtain 15.1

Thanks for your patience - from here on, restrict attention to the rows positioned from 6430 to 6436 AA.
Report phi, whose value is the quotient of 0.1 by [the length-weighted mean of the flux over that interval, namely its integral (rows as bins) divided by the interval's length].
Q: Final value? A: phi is 0.0088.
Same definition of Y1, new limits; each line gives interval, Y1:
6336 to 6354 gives 9.7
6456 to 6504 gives 12.3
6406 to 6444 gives 11.3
